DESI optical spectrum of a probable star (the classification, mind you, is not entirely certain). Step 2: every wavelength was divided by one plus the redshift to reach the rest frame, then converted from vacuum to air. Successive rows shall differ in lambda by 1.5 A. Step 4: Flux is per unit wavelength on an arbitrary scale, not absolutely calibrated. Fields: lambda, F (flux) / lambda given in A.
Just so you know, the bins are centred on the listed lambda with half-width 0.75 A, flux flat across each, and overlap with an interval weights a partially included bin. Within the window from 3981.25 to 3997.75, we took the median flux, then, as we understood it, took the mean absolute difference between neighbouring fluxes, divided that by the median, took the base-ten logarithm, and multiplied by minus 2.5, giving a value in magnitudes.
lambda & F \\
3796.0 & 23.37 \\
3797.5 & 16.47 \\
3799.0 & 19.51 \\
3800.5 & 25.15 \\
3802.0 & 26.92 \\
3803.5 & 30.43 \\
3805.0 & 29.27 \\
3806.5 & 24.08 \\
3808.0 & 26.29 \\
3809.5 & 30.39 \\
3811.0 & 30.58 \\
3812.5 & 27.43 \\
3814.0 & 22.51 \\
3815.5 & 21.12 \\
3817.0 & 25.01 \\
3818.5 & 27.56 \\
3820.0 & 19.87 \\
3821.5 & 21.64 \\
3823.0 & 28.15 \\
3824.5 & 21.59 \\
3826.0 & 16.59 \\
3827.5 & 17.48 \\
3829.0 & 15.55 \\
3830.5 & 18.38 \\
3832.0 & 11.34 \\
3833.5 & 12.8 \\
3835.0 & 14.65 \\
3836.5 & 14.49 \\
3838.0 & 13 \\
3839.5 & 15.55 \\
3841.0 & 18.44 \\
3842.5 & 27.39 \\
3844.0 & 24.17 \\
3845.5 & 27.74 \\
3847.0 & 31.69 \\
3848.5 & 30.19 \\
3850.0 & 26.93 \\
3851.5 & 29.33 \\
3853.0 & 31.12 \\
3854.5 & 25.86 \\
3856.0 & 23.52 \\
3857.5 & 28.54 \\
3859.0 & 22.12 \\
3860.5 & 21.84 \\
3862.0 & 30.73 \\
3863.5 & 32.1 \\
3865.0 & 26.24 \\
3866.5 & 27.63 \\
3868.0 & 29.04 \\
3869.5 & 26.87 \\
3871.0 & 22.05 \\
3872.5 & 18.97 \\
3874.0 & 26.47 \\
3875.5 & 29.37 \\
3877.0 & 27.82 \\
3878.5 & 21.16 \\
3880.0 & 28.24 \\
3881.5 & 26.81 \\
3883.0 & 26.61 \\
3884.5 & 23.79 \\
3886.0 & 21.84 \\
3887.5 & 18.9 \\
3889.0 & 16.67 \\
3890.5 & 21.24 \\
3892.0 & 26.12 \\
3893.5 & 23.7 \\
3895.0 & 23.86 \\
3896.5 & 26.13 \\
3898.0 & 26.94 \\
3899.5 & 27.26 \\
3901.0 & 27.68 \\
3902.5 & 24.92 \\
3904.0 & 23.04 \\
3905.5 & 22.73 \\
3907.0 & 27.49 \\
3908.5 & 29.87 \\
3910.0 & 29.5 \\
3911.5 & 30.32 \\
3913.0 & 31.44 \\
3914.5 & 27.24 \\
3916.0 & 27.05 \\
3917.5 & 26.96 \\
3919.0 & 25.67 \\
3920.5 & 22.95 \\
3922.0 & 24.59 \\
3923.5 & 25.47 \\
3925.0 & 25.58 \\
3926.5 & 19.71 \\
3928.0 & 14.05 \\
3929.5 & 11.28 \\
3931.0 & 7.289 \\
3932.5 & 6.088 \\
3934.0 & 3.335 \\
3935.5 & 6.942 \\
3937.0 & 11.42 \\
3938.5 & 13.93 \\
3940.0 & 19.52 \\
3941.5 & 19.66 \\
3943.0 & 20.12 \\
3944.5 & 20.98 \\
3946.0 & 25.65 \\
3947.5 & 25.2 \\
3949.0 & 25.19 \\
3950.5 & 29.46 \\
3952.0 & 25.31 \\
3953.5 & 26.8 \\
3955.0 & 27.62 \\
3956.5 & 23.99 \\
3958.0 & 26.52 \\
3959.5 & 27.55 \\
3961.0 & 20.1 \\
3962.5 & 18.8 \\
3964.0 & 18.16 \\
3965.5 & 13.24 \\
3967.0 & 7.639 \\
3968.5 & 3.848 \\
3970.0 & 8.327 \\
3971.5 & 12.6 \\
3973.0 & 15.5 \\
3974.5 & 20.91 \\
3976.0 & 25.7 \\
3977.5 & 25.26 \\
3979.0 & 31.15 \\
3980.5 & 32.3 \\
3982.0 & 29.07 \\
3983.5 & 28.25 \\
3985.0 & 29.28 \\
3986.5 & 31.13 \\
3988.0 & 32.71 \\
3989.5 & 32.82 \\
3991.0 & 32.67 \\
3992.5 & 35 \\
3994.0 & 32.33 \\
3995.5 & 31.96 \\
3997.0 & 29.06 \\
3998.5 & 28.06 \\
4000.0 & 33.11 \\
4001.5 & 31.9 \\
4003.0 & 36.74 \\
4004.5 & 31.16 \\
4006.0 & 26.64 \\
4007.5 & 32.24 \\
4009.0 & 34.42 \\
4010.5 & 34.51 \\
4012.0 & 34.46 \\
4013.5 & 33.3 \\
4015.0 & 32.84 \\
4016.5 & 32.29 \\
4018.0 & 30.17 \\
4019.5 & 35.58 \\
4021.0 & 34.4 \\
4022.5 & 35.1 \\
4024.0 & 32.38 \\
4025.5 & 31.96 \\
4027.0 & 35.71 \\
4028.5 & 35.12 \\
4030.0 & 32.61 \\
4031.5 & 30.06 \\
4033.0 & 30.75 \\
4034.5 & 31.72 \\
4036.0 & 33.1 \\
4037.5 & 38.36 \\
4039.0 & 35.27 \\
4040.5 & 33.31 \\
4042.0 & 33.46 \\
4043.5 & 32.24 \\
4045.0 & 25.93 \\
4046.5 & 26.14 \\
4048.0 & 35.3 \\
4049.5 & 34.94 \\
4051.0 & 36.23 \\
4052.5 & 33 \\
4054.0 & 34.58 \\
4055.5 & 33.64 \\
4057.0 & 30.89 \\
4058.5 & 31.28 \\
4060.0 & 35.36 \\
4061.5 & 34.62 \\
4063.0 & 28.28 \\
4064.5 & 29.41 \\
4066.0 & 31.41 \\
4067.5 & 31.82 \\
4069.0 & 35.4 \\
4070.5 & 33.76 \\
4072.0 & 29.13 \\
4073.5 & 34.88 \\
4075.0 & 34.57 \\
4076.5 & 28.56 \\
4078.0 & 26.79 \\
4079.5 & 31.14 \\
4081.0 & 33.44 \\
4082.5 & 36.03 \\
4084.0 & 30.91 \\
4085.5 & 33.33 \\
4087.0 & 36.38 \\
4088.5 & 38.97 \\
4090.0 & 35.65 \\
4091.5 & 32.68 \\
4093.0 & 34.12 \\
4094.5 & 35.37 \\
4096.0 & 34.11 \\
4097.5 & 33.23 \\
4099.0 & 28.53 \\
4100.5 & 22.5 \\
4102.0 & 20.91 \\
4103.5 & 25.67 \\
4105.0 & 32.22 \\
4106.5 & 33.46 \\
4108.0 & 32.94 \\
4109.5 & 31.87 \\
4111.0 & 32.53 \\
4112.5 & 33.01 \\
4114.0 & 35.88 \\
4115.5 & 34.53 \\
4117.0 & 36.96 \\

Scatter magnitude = 3.4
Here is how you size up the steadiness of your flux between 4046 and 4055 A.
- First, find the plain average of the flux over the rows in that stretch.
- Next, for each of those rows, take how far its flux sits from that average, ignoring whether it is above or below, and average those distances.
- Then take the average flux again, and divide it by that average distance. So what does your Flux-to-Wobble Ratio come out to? 13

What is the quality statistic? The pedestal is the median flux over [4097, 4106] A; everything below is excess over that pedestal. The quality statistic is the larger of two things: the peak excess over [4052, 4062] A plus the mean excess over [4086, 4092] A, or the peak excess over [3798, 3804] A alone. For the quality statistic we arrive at 17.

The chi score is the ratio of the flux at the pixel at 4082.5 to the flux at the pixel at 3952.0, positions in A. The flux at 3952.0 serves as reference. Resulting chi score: 1.4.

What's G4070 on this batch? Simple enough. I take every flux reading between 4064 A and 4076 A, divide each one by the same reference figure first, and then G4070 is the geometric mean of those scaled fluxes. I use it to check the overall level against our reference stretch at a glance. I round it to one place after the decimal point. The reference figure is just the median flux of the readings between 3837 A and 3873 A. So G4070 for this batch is 1.2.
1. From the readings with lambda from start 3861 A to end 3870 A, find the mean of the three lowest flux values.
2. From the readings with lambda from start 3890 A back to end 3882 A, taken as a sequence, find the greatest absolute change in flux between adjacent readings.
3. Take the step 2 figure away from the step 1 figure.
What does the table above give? 24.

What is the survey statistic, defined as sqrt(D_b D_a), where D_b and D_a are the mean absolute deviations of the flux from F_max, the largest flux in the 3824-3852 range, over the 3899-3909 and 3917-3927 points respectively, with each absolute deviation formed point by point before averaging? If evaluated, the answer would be 6.4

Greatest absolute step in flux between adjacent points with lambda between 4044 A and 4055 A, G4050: 9.2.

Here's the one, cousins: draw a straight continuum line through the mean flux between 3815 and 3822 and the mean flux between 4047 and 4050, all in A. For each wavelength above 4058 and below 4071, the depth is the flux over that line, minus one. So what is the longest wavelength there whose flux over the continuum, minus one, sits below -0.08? 4067.5 A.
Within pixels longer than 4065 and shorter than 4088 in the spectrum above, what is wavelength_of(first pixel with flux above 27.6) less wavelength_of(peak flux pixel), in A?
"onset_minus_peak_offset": -21.0 A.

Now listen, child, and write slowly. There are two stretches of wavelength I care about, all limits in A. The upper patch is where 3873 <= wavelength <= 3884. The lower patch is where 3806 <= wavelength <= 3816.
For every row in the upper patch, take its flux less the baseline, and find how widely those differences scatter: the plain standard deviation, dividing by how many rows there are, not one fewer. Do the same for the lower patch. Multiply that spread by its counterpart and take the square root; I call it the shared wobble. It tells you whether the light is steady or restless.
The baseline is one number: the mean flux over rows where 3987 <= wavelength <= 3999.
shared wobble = 2.9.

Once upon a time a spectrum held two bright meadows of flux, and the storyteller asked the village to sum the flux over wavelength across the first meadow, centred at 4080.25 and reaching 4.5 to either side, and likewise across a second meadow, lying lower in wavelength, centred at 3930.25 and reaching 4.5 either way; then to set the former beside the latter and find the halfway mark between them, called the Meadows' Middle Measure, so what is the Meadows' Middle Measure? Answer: 186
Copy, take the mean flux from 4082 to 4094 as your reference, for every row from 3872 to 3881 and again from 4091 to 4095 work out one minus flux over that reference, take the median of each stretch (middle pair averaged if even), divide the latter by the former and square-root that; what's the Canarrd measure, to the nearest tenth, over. 0.3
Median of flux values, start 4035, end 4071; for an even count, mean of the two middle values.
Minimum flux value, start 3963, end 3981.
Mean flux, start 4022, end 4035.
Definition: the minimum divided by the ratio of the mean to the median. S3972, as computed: 4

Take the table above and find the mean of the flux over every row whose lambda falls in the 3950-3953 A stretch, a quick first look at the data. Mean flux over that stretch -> 27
